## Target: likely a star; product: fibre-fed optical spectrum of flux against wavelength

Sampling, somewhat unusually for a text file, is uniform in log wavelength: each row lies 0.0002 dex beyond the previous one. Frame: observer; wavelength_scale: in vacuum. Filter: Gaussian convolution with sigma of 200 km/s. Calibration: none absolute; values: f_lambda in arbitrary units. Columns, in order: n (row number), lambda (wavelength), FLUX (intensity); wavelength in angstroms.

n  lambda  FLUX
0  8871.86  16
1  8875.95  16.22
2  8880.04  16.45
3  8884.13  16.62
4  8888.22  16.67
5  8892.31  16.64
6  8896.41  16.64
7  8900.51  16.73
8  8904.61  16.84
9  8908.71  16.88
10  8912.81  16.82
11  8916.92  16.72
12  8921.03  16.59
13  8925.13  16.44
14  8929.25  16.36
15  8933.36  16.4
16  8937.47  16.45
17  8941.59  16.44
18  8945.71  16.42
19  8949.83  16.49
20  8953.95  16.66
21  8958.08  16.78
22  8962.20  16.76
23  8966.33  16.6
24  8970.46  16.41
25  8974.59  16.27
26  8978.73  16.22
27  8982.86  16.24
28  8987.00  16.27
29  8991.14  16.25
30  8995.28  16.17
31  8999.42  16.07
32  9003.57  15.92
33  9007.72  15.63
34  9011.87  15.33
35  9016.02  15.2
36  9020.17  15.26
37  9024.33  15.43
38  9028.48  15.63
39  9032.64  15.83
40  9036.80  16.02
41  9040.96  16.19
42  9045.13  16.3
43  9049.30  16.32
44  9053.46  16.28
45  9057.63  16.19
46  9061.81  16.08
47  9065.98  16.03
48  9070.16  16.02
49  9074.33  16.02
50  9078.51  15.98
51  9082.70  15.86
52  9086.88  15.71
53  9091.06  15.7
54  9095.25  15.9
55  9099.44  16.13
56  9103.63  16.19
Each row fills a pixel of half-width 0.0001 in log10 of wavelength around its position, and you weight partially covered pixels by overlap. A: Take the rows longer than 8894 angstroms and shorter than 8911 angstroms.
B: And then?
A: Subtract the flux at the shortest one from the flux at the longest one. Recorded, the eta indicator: 0.24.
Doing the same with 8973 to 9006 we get -0.35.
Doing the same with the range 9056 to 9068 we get -0.16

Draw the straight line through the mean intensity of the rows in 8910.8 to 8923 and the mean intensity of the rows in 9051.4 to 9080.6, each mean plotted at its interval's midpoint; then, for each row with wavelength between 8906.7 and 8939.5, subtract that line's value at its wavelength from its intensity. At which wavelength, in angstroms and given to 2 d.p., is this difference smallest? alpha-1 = 8929.25 angstroms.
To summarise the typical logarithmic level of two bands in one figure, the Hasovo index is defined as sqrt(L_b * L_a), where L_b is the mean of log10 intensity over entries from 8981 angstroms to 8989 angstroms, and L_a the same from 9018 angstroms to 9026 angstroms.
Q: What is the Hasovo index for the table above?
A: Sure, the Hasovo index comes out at 1.20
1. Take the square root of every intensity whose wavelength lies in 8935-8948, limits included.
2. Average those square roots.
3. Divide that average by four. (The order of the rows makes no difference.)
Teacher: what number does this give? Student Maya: 1.01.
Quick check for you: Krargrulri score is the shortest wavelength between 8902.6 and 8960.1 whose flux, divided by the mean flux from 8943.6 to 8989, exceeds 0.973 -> 8904.61 angstroms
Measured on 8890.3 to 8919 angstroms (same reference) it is 8892.31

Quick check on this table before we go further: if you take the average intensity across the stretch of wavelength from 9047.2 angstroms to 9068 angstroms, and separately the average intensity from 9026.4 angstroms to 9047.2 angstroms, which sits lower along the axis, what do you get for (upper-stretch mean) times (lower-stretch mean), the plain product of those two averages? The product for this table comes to 259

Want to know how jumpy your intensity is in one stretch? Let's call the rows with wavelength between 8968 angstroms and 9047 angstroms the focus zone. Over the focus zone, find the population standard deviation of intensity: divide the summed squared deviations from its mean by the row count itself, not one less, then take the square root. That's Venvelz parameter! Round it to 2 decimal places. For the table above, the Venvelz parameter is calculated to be 0.38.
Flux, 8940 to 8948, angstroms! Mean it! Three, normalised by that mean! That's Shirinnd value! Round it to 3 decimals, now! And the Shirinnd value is 0.183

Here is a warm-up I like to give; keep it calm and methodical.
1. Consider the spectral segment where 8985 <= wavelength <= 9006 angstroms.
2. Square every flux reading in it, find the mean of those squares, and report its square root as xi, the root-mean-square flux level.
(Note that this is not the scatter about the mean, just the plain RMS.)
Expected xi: 16.1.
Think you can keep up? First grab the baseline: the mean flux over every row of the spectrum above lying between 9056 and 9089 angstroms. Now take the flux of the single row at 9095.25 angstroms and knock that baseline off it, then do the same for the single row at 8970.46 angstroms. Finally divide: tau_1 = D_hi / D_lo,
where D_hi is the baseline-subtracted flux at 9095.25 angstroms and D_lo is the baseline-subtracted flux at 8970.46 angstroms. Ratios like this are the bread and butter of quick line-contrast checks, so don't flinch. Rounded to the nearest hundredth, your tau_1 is -0.20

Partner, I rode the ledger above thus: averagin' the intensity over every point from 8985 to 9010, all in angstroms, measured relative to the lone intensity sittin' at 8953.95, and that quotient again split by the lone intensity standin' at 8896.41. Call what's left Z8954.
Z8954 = 0.0579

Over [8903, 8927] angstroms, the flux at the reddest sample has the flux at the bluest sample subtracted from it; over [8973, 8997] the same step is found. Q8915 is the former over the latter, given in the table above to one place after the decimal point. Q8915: 4.0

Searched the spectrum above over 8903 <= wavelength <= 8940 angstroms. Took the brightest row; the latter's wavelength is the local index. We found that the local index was 8908.71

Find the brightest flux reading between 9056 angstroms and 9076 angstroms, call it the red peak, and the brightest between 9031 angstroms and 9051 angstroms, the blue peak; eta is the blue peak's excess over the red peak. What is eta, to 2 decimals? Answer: 0.13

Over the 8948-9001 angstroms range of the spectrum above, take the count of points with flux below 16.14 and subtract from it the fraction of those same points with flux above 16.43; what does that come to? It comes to 1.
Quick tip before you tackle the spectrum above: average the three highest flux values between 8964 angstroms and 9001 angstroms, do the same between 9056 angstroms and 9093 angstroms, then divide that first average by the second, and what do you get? 1.02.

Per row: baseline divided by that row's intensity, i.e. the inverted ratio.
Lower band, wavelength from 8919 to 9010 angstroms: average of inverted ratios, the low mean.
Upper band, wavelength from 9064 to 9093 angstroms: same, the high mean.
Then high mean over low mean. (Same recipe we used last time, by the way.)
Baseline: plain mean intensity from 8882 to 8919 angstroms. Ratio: 1.028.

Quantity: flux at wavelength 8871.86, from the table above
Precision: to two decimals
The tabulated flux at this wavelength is 16.00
